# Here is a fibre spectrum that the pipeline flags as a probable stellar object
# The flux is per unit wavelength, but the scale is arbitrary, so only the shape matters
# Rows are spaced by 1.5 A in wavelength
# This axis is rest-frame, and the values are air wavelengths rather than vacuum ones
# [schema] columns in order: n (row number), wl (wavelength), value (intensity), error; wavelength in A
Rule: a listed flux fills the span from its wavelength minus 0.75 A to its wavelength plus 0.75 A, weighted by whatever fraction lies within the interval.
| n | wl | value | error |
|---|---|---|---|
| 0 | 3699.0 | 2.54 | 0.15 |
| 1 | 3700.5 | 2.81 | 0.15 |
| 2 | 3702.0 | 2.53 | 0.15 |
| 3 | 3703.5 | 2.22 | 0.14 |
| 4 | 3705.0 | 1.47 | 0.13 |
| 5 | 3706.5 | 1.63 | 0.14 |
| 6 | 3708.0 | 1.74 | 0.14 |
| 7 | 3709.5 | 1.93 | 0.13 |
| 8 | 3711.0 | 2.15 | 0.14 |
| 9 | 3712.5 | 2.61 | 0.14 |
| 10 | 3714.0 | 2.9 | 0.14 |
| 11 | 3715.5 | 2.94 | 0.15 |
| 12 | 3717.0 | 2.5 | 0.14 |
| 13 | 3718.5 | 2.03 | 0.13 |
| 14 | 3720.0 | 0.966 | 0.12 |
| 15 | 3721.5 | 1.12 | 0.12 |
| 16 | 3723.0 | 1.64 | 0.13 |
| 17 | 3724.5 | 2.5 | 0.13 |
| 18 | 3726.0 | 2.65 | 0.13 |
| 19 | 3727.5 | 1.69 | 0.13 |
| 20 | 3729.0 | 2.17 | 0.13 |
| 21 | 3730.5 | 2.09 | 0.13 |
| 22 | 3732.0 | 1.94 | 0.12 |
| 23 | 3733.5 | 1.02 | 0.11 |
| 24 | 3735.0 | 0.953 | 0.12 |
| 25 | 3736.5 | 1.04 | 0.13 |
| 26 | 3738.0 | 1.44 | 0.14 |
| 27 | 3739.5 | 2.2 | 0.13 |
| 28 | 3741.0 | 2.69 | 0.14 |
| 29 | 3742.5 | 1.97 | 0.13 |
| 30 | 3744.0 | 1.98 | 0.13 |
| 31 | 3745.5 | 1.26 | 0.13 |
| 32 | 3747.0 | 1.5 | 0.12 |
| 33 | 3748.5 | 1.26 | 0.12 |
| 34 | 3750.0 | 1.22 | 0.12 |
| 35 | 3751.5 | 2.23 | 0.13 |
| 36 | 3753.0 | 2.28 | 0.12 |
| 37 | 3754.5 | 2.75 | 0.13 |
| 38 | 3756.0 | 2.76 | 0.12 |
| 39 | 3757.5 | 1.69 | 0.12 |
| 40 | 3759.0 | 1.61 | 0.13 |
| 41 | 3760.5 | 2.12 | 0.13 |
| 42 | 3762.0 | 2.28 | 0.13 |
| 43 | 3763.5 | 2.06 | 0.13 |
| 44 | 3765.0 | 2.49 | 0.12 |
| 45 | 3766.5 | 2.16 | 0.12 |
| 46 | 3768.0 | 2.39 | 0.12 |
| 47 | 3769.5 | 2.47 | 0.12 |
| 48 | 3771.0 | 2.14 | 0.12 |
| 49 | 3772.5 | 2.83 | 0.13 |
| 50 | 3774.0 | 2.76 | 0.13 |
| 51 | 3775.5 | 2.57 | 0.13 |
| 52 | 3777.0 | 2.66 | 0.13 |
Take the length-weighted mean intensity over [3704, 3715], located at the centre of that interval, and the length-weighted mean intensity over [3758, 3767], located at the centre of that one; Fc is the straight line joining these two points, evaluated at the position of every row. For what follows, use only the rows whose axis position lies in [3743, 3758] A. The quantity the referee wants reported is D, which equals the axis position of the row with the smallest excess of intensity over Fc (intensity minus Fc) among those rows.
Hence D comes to 3750.0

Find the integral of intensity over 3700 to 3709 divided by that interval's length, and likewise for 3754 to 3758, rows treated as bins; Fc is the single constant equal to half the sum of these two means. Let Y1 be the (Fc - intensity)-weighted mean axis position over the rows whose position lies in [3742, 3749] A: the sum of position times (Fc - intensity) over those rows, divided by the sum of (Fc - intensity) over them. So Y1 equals 3746.4 A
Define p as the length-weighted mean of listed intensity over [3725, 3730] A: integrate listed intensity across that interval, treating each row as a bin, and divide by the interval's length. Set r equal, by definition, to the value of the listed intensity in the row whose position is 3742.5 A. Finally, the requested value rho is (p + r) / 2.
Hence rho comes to 2.1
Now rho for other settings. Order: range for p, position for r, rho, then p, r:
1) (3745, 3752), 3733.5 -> 1.2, 1.48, 1.02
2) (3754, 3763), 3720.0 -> 1.6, 2.18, 0.966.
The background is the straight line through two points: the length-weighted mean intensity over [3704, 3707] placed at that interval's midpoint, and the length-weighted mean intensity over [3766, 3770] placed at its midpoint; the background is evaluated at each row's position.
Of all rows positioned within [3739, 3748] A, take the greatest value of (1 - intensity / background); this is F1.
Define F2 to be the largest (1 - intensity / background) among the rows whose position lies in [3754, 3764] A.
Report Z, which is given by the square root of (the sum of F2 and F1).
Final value 0.82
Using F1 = 0.39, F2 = 0.28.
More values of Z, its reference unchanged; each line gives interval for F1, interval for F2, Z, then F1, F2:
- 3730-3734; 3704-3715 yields 0.74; 0.47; 0.08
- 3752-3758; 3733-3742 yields 0.87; 0.24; 0.51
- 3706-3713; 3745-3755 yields 0.64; -0.01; 0.43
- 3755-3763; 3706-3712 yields 0.52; 0.28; -0.01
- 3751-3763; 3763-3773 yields 0.62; 0.28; 0.10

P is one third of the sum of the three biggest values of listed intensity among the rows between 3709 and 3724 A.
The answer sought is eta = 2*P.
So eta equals 5.6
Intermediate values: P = 2.8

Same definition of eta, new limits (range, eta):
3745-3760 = 5.2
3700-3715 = 5.5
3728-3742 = 4.7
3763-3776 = 5.4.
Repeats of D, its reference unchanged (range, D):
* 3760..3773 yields 3763.5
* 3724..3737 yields 3735.0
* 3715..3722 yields 3720.0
